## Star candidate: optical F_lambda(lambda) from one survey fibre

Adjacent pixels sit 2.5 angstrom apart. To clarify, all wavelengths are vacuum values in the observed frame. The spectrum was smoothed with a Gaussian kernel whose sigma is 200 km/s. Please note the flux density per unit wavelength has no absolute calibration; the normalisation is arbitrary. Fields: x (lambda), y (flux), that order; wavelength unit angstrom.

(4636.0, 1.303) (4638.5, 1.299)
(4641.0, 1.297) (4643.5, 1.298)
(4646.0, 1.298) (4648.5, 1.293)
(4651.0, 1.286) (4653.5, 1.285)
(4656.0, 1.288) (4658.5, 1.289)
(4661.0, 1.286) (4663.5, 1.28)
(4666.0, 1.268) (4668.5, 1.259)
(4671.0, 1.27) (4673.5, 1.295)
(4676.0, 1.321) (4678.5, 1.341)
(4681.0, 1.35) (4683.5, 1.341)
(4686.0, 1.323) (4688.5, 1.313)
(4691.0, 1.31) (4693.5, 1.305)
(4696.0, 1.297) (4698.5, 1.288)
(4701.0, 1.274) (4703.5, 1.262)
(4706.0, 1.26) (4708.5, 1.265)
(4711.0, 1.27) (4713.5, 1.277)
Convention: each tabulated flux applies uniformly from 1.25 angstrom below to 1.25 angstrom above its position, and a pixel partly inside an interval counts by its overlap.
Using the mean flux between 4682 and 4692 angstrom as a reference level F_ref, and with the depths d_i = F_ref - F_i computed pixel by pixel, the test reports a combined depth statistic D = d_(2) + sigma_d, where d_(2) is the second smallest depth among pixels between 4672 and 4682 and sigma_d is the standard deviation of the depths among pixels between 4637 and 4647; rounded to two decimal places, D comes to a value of -0.02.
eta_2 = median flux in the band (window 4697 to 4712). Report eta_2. 1.27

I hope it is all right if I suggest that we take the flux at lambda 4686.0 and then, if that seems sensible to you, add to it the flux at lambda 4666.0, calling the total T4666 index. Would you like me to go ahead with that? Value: 2.59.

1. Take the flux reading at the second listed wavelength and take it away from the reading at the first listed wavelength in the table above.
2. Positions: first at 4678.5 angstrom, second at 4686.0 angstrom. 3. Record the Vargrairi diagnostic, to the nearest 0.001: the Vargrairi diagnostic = 0.018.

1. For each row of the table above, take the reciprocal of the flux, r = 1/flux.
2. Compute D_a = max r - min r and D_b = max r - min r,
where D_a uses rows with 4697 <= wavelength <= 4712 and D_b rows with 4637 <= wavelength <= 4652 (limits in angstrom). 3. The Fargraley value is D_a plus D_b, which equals 0.025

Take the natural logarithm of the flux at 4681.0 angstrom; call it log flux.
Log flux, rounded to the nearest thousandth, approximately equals 0.300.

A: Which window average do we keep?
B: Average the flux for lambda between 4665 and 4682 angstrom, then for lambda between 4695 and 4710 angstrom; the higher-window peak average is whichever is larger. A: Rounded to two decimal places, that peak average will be 1.30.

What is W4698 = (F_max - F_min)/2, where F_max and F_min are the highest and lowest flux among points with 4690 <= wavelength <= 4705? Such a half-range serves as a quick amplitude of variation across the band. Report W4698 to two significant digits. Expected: 0.024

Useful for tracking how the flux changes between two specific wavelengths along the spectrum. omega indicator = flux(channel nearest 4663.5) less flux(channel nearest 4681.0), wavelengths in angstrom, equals -0.07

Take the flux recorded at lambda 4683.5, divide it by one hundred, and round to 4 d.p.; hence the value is 0.0134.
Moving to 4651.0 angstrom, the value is 0.0129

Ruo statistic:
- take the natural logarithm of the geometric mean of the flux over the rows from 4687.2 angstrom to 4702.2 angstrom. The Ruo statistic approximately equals 0.261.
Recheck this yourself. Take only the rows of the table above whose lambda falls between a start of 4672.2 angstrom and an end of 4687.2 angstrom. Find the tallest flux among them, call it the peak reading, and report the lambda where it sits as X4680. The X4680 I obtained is 4681.0 angstrom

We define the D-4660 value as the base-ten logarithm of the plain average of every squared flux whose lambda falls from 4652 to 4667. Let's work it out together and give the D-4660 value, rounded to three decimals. 0.216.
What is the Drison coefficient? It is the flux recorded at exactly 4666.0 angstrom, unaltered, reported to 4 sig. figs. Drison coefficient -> 1.268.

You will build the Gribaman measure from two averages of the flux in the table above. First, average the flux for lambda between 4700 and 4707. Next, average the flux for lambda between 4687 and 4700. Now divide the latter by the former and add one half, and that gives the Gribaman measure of 1.53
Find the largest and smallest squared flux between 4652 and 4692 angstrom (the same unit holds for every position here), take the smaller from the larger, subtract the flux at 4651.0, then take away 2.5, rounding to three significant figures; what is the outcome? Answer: -3.55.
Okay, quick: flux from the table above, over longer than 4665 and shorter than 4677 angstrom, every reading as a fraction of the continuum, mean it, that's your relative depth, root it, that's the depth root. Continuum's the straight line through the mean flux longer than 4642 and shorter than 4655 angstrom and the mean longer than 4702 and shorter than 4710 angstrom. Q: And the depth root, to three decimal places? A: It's 1.001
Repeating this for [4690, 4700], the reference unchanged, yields 1.012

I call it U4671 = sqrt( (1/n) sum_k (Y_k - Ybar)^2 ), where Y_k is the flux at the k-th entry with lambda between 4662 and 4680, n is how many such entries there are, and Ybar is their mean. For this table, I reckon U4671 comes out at 0.028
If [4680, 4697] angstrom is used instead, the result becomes 0.018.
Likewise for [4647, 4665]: 0.004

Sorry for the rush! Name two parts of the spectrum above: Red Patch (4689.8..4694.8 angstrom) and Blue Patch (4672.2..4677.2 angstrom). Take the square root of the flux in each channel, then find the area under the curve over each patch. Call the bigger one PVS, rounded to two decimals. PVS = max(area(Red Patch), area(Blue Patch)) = 5.72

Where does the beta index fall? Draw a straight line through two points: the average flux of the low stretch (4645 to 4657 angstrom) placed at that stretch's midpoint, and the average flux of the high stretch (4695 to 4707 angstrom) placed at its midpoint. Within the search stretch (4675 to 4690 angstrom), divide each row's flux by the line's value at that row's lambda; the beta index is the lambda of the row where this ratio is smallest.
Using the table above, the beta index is 4688.5 angstrom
